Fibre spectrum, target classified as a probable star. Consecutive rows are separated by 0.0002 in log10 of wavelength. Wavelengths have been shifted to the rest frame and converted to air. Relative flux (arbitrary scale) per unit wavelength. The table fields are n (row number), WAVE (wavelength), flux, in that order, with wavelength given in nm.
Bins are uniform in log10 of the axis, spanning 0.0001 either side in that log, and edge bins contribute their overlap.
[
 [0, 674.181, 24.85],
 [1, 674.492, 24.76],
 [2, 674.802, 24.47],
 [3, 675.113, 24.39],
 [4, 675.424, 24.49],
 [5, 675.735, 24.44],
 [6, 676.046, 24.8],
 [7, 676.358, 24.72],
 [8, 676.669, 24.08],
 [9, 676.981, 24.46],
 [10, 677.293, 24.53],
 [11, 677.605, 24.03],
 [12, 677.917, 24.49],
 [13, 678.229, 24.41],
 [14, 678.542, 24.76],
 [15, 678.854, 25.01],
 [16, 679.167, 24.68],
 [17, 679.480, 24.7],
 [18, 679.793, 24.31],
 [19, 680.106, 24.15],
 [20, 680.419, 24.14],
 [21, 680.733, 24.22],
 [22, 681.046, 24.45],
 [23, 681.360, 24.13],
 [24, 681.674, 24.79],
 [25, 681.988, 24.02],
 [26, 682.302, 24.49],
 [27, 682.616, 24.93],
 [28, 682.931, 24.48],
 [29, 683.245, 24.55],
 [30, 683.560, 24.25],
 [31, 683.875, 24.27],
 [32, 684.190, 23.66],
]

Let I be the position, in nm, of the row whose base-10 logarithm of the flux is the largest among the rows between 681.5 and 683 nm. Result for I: 682.616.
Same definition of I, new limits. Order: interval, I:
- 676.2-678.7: 678.542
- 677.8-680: 678.854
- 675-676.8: 676.046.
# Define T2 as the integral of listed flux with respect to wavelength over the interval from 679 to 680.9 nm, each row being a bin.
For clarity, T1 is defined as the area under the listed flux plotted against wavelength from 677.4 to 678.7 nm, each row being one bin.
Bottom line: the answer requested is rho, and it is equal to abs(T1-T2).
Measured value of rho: 15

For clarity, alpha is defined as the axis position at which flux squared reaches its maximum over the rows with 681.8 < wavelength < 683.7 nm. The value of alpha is 682.616 nm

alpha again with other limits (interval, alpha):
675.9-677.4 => 676.046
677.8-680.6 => 678.854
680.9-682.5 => 681.674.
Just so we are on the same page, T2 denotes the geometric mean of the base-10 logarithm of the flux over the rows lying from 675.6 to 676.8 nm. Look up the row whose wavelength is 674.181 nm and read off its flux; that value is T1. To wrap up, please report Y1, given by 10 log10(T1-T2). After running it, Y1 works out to 13.7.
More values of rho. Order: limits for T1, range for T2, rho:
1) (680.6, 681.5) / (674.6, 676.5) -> 25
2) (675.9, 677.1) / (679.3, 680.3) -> 5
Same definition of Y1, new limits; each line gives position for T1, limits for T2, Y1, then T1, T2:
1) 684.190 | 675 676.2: 13.5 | 23.66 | 1.39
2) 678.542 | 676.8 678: 13.7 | 24.76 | 1.39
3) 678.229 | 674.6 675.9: 13.6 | 24.41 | 1.39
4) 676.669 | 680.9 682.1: 13.6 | 24.08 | 1.39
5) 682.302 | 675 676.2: 13.6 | 24.49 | 1.39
